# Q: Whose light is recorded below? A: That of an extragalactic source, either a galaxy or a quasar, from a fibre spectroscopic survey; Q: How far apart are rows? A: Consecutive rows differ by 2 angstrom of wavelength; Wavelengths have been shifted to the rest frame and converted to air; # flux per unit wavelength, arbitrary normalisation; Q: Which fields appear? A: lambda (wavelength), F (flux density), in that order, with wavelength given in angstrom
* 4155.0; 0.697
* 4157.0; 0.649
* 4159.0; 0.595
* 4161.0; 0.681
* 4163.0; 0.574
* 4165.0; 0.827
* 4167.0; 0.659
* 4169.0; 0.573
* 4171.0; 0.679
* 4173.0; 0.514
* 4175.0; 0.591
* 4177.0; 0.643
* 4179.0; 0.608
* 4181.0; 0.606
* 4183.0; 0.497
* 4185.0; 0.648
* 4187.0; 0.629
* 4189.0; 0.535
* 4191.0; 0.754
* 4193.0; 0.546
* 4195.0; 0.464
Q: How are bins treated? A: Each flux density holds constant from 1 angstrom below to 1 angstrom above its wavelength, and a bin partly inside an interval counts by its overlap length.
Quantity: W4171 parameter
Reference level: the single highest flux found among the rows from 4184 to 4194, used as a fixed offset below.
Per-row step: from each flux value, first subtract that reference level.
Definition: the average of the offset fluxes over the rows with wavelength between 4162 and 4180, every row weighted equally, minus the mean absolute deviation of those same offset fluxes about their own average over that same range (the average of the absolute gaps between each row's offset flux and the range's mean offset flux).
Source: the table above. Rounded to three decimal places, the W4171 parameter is -0.188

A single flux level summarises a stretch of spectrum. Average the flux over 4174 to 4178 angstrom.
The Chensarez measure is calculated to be 0.617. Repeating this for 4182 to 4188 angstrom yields 0.591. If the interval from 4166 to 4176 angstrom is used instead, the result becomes 0.603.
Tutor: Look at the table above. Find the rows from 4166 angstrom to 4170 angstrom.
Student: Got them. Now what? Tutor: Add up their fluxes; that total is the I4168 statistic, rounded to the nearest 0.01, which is 1.23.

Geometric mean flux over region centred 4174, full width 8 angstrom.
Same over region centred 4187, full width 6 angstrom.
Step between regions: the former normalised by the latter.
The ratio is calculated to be 1.00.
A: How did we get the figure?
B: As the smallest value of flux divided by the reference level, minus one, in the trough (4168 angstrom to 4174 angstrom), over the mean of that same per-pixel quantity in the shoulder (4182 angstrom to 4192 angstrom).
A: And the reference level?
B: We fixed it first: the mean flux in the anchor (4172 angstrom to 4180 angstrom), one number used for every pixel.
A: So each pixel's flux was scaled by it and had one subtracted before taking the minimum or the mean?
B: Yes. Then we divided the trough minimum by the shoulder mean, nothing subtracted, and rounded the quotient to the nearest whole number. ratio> -3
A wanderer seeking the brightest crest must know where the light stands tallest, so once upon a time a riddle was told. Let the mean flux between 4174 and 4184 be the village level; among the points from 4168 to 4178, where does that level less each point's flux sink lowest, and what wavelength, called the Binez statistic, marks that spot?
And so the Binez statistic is 4171.0 angstrom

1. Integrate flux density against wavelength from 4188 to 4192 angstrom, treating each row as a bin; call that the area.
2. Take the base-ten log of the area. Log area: 0.411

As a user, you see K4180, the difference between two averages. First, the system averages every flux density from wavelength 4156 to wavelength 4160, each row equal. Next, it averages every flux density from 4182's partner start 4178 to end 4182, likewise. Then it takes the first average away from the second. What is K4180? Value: -0.015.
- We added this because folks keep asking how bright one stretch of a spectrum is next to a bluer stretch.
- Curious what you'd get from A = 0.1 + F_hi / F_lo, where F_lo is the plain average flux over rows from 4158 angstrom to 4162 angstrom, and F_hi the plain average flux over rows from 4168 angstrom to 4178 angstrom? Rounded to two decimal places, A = 1.04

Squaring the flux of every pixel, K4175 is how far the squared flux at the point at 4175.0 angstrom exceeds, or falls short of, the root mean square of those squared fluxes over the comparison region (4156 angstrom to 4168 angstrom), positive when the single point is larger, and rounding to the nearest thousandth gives -0.113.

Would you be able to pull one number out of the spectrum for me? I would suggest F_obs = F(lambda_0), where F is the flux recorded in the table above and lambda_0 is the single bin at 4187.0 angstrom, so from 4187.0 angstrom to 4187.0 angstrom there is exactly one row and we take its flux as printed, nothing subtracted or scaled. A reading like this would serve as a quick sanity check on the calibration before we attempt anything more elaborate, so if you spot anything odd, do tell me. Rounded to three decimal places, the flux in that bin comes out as 0.629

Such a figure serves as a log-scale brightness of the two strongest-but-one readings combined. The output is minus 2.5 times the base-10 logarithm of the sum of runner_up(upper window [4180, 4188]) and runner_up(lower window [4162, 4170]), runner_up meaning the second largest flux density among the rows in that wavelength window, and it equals -0.275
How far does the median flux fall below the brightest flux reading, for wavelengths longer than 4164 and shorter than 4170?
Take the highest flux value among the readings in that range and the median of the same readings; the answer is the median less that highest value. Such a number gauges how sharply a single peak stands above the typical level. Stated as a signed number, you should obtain -0.17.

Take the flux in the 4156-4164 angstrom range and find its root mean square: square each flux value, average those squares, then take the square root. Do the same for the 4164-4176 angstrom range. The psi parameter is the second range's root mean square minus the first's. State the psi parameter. 0.02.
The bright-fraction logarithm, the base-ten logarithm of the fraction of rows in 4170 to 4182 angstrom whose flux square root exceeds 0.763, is -0.079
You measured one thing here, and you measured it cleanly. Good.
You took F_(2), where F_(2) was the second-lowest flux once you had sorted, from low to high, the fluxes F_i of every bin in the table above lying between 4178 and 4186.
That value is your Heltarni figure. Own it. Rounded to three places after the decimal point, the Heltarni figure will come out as 0.606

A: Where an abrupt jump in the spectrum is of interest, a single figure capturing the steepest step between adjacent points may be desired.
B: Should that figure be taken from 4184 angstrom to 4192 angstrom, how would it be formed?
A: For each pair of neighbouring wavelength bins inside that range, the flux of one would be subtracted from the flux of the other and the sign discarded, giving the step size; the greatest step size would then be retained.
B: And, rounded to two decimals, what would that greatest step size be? 0.22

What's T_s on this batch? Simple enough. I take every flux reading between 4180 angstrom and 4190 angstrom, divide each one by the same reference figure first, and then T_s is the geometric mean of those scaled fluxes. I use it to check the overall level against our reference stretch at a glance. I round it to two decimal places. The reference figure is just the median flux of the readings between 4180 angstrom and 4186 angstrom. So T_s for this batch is 0.96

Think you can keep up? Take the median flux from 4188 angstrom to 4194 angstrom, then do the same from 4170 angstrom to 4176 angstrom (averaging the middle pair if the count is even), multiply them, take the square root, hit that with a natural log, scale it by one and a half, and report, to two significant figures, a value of -0.85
